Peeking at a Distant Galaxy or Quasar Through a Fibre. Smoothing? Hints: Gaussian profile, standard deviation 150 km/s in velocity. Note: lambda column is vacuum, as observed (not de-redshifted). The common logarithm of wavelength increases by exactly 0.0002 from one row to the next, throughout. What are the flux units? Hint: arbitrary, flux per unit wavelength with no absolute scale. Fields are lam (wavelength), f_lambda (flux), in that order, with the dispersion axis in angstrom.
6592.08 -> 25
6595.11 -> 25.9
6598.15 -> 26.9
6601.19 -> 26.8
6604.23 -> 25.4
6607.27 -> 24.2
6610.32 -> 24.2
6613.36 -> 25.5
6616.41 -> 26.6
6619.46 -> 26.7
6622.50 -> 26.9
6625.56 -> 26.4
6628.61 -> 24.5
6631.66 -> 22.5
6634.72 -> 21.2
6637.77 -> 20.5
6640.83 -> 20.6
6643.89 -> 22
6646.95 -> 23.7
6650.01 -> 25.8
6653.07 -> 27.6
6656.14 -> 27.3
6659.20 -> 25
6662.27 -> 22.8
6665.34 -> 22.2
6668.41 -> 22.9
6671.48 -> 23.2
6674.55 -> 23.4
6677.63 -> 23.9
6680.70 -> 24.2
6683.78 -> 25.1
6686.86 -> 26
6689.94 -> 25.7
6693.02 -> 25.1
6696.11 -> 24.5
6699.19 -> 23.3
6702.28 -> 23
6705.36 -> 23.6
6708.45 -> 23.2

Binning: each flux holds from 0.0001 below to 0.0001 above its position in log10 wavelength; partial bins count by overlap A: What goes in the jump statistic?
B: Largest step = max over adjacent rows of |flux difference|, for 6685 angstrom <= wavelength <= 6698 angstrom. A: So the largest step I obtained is 0.60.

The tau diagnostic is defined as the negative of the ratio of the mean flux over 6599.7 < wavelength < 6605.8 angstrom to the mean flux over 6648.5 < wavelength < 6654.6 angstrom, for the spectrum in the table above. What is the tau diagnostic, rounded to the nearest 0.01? -0.98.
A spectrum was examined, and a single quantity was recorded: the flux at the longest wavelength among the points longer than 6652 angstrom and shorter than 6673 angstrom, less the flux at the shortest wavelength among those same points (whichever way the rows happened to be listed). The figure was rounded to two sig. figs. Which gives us -4.4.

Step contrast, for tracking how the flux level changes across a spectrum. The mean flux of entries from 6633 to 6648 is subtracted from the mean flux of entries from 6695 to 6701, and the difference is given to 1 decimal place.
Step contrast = 2.3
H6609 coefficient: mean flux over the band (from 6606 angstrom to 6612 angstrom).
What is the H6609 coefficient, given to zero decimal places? 24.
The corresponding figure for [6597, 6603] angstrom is 27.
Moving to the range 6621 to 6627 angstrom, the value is 27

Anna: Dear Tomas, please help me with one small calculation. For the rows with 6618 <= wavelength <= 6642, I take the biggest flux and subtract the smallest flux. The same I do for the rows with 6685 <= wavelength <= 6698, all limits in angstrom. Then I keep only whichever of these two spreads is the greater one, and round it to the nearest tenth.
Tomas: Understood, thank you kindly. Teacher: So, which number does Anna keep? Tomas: 6.4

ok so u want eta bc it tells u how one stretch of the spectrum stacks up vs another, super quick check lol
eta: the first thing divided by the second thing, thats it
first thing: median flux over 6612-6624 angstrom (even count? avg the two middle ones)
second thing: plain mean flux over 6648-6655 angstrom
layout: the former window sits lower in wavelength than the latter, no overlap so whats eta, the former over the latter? 1.00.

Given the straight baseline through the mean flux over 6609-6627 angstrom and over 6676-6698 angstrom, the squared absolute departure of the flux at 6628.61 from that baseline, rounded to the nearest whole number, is 2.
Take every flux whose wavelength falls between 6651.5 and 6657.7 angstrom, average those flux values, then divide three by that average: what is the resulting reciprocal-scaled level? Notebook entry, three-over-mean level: 0.109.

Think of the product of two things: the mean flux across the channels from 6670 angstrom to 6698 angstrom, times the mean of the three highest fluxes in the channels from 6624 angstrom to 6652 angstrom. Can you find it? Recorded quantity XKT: 628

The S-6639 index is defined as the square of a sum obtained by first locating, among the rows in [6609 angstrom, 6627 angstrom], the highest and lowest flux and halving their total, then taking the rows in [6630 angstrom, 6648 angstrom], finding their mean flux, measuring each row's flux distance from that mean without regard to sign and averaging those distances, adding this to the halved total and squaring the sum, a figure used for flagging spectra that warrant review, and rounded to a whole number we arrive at 704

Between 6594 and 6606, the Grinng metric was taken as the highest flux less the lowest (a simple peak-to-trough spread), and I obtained 1.5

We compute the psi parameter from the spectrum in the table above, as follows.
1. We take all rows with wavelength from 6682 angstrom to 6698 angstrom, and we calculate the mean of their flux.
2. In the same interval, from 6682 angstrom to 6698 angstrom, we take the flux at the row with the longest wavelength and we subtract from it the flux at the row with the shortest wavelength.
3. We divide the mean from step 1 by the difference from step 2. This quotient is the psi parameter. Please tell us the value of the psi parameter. -42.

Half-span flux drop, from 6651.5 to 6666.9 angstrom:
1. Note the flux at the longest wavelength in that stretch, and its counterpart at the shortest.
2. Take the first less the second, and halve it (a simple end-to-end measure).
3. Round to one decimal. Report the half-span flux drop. -2.7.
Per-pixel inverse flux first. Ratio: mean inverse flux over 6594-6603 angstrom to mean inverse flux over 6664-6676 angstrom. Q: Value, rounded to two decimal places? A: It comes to 0.86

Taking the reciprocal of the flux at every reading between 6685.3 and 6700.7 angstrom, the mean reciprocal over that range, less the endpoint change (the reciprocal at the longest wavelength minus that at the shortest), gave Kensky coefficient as 0.036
